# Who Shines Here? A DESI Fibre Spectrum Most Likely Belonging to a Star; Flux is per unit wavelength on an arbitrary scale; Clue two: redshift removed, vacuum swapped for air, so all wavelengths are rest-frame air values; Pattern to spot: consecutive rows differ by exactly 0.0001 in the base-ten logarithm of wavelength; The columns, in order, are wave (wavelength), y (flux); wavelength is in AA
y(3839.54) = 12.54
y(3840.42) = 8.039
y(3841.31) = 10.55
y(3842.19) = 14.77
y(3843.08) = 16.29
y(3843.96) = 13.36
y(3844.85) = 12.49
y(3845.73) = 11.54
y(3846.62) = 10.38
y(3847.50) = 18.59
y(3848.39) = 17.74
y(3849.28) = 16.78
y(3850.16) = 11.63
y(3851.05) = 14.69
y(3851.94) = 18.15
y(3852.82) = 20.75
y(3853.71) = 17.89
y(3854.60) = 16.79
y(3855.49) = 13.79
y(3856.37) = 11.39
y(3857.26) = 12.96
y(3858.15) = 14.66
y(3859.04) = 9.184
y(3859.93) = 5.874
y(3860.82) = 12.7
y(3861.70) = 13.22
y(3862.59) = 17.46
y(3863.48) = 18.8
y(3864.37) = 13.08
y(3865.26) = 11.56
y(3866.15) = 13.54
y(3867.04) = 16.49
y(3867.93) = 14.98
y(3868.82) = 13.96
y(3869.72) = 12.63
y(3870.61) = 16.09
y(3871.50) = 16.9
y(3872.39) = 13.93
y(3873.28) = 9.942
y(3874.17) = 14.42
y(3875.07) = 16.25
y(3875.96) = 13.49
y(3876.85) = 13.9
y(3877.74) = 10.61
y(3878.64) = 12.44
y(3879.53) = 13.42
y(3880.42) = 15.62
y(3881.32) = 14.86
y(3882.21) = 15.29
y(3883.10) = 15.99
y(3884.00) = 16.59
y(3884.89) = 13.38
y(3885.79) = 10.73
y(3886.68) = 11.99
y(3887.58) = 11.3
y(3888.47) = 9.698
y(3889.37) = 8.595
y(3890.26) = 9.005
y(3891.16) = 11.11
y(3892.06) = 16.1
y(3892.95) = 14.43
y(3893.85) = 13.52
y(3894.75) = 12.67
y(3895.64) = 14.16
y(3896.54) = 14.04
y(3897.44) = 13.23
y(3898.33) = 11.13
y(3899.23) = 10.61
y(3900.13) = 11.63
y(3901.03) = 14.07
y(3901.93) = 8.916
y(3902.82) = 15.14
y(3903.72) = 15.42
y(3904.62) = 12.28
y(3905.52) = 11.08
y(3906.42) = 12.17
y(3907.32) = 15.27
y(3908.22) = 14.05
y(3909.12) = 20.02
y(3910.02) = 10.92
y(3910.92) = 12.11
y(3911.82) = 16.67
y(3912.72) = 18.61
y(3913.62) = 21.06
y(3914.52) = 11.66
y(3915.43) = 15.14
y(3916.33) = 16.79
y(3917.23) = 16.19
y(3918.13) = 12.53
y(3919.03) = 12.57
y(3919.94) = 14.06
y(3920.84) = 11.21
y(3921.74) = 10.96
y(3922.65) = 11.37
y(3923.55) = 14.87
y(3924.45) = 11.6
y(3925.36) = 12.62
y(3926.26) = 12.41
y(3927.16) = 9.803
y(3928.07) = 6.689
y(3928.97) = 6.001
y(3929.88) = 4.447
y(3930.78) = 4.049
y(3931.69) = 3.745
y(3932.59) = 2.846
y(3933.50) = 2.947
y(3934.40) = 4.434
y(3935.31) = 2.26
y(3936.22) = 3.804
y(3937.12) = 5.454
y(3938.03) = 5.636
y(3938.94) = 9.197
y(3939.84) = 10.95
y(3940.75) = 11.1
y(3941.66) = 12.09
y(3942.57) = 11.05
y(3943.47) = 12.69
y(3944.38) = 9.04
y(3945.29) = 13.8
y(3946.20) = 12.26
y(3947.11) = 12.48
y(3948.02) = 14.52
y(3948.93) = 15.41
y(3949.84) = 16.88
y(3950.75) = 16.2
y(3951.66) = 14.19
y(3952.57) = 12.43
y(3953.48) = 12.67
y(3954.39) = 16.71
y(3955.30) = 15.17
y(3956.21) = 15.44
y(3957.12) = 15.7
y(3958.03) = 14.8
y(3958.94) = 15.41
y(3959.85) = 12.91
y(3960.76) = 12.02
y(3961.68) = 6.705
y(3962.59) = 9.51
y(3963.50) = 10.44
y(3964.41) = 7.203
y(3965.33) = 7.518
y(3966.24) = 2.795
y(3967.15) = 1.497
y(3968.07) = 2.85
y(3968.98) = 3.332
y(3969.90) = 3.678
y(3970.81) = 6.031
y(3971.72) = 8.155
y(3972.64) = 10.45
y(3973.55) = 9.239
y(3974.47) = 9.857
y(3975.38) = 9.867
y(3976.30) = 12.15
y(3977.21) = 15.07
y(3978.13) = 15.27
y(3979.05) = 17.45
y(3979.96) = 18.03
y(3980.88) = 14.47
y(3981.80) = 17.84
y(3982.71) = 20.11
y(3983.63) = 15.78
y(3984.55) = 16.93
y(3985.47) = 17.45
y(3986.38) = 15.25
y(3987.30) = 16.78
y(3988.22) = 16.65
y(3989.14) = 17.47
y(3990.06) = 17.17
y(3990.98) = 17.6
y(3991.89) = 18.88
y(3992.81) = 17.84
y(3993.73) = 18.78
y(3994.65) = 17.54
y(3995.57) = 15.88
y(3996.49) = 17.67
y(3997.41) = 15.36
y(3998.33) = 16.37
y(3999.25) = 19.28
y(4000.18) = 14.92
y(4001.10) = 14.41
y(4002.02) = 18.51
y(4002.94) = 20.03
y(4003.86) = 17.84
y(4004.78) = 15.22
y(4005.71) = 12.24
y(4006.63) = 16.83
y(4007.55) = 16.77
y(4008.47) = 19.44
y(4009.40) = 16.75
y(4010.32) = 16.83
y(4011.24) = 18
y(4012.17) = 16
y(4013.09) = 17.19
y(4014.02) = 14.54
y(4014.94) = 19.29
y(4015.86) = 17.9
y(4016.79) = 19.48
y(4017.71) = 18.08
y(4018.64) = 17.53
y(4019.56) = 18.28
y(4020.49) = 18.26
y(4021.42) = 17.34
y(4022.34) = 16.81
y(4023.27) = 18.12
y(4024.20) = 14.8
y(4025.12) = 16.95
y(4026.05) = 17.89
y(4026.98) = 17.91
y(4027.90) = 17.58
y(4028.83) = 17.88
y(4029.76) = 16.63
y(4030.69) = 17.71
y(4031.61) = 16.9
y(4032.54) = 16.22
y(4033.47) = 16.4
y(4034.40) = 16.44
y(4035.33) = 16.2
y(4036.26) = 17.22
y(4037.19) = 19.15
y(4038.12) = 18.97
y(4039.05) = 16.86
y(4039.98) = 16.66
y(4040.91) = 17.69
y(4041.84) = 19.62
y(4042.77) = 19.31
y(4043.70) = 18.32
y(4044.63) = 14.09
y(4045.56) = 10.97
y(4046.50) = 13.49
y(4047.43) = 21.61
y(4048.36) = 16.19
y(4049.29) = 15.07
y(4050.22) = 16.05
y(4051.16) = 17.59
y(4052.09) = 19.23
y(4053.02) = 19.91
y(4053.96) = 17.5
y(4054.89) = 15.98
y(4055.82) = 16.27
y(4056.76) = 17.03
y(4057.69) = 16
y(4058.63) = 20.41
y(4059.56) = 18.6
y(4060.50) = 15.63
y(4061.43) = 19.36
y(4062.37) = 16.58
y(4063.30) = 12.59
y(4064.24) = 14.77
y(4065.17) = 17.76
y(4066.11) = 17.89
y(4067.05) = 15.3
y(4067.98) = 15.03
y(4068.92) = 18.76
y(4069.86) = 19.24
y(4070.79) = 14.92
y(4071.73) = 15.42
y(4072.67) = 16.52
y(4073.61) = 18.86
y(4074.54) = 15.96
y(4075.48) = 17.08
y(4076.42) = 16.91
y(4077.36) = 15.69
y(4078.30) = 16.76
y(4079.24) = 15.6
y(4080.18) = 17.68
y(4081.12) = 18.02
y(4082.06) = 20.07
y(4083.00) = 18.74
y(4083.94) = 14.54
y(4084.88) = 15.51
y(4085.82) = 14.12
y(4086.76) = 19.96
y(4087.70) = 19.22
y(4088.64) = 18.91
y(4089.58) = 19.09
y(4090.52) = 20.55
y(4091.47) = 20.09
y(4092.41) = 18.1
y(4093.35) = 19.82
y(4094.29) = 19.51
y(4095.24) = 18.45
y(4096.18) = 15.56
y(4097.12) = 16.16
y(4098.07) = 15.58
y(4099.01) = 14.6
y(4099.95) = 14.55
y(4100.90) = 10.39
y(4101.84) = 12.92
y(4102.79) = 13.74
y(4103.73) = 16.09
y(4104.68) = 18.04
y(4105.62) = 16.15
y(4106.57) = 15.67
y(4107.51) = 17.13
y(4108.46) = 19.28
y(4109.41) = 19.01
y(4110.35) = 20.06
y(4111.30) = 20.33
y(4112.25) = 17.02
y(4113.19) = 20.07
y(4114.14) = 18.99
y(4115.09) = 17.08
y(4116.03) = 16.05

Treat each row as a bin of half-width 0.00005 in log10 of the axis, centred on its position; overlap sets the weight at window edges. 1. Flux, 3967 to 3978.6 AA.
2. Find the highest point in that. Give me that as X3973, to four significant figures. 15.27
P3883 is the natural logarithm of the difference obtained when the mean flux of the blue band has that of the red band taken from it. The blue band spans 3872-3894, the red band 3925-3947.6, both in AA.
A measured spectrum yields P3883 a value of 1.6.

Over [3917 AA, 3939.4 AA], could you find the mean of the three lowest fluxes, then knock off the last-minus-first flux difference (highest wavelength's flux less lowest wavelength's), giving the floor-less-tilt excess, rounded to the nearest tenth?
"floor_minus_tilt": 9.7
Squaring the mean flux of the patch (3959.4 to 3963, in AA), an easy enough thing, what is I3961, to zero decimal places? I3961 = 106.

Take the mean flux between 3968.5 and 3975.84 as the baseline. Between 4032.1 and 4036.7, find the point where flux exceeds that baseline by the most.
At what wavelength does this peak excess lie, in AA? 4036.26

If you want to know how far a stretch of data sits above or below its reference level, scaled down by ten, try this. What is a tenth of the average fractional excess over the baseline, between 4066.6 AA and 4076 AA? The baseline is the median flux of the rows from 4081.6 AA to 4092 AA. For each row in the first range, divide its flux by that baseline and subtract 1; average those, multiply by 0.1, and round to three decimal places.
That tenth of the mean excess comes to -0.012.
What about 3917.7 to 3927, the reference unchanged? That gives -0.035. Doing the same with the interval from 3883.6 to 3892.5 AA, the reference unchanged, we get -0.038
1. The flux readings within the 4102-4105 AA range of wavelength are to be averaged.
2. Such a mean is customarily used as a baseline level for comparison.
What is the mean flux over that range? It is 16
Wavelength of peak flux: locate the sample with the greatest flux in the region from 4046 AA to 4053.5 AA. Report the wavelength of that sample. 4047.43 AA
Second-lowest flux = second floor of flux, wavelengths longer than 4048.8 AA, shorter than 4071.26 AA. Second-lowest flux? 14.77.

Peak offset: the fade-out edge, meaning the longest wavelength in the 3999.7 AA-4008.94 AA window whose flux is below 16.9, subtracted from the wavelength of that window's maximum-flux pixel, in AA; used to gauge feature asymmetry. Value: -4.6 AA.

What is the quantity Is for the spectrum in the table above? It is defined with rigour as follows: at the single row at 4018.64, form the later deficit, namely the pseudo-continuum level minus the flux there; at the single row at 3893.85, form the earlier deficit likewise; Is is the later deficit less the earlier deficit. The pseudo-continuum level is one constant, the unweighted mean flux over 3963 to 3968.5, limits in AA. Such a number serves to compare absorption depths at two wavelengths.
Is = -4.0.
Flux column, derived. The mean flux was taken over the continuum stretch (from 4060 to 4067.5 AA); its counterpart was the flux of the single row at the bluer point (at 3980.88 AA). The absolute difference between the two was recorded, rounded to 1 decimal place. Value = 1.8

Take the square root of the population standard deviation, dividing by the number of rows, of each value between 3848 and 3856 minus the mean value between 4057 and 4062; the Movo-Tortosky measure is 1.60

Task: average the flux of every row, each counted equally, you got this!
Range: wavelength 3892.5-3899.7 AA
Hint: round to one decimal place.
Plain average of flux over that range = 13.0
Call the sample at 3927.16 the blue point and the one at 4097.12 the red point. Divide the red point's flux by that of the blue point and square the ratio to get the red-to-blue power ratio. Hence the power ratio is 2.7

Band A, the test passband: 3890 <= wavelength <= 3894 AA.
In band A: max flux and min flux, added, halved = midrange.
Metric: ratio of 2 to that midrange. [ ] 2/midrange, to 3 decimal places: 0.159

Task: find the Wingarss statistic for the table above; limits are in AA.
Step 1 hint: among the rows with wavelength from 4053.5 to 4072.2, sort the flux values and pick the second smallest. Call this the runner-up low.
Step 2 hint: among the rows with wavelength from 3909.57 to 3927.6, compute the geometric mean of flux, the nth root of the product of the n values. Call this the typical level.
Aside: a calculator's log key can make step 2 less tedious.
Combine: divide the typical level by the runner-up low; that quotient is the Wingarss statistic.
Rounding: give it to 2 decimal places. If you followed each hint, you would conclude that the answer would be 0.91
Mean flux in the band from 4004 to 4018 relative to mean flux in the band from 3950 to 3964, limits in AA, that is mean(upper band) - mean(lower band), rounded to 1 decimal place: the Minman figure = 3.6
